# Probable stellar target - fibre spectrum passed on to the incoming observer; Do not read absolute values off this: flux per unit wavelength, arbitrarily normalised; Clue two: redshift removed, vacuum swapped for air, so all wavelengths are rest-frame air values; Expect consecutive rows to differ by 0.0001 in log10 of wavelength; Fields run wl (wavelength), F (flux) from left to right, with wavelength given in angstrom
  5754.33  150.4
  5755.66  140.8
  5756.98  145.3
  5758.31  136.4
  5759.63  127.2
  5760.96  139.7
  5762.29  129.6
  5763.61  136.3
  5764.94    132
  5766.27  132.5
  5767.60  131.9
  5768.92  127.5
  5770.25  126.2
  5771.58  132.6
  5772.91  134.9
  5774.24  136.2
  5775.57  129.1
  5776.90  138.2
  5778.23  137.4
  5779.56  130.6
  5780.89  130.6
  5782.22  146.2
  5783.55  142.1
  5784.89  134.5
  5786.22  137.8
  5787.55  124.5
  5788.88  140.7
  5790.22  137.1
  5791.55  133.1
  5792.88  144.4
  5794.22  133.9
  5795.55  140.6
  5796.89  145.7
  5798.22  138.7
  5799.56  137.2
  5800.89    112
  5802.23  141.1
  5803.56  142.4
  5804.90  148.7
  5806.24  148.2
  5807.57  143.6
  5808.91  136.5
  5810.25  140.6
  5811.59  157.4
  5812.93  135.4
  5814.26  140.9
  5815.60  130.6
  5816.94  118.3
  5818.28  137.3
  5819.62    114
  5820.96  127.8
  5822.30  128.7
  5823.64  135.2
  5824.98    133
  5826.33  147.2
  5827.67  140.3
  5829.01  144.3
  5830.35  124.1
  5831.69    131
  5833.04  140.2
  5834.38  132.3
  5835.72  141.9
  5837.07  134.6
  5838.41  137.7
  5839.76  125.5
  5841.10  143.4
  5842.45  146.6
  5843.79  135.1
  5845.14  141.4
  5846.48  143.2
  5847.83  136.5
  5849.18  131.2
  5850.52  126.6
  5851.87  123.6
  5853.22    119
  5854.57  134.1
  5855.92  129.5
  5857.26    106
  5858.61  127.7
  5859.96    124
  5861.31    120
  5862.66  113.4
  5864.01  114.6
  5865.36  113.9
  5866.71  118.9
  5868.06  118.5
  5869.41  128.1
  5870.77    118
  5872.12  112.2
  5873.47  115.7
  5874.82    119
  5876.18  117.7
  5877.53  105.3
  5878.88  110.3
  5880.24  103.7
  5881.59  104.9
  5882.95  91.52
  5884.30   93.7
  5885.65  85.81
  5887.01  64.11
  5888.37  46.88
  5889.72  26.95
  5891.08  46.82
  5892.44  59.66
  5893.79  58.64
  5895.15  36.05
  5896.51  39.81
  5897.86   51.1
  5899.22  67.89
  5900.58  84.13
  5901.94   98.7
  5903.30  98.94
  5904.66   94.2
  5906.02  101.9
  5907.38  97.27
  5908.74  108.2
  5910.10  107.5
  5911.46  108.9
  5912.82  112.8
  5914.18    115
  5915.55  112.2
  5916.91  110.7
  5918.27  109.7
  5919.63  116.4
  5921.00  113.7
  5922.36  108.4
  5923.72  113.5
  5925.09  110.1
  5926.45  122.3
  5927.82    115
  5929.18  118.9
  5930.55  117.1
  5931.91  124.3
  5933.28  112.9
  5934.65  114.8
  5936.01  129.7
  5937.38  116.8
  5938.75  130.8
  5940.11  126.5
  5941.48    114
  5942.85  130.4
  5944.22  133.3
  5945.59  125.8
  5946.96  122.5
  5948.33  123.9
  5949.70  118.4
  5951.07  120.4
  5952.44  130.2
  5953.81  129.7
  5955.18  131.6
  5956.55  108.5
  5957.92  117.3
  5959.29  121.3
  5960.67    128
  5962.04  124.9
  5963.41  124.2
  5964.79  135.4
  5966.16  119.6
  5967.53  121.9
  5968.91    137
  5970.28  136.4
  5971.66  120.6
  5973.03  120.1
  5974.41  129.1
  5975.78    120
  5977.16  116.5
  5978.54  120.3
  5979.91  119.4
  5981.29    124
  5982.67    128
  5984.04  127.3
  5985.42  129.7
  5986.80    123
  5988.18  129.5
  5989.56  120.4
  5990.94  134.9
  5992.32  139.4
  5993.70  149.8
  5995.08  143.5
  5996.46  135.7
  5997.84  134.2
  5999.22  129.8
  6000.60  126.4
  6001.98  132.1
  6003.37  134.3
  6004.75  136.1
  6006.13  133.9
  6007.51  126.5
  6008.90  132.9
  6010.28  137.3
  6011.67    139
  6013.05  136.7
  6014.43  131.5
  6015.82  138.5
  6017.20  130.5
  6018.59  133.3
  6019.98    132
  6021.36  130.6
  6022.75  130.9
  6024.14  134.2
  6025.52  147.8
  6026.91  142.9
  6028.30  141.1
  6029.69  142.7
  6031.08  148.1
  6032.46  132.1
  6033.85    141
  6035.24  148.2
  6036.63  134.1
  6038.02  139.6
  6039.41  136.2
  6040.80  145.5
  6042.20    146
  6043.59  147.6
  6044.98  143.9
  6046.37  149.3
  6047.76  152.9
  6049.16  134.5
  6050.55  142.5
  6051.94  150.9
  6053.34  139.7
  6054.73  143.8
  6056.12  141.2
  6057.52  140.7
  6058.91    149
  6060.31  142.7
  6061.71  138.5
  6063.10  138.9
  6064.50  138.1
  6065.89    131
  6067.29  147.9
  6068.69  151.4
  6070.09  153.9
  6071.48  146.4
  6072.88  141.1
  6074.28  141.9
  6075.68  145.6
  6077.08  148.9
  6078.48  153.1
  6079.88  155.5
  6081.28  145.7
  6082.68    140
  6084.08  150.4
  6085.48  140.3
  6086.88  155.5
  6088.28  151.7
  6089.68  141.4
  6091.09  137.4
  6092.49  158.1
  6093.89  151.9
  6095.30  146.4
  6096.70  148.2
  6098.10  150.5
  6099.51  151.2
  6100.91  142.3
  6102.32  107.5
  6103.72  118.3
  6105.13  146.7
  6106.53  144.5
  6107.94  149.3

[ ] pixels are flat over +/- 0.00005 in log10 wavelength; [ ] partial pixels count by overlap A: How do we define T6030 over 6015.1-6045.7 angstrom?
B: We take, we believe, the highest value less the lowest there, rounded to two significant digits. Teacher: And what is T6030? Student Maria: 18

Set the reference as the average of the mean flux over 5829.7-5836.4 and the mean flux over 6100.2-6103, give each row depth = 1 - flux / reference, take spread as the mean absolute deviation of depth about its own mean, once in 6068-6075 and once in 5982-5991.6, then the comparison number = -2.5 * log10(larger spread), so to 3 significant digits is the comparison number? 3.63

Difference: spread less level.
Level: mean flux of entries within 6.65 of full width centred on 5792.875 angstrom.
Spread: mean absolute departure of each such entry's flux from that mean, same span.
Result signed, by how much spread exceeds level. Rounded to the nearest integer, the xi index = -134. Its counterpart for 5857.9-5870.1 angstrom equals -115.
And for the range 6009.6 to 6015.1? -134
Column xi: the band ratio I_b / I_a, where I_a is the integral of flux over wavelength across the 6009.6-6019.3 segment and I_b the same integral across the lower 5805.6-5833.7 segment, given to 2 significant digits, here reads 2.9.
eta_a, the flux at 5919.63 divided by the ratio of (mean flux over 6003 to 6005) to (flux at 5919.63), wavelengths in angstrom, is 100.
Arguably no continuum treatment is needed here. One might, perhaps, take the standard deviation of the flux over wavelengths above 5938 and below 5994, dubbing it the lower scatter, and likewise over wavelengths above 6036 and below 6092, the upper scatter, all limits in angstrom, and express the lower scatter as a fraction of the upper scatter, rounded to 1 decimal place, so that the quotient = 1.2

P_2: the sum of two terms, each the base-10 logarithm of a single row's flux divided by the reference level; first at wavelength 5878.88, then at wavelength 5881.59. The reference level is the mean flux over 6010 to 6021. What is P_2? -0.20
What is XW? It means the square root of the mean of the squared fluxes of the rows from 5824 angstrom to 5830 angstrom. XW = 141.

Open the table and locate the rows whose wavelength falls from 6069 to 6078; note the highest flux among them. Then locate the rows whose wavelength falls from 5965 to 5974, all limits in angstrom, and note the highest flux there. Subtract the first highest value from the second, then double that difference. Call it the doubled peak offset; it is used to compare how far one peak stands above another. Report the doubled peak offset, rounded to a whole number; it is -34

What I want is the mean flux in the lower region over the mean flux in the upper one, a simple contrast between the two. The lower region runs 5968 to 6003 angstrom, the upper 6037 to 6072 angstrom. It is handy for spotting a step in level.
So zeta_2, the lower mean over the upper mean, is 0.90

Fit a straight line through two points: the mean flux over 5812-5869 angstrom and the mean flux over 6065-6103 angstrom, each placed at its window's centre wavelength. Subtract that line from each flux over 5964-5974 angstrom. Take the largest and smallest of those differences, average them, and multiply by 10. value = -100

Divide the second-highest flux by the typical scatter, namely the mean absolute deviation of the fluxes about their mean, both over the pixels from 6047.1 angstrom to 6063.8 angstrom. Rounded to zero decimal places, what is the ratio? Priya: 36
